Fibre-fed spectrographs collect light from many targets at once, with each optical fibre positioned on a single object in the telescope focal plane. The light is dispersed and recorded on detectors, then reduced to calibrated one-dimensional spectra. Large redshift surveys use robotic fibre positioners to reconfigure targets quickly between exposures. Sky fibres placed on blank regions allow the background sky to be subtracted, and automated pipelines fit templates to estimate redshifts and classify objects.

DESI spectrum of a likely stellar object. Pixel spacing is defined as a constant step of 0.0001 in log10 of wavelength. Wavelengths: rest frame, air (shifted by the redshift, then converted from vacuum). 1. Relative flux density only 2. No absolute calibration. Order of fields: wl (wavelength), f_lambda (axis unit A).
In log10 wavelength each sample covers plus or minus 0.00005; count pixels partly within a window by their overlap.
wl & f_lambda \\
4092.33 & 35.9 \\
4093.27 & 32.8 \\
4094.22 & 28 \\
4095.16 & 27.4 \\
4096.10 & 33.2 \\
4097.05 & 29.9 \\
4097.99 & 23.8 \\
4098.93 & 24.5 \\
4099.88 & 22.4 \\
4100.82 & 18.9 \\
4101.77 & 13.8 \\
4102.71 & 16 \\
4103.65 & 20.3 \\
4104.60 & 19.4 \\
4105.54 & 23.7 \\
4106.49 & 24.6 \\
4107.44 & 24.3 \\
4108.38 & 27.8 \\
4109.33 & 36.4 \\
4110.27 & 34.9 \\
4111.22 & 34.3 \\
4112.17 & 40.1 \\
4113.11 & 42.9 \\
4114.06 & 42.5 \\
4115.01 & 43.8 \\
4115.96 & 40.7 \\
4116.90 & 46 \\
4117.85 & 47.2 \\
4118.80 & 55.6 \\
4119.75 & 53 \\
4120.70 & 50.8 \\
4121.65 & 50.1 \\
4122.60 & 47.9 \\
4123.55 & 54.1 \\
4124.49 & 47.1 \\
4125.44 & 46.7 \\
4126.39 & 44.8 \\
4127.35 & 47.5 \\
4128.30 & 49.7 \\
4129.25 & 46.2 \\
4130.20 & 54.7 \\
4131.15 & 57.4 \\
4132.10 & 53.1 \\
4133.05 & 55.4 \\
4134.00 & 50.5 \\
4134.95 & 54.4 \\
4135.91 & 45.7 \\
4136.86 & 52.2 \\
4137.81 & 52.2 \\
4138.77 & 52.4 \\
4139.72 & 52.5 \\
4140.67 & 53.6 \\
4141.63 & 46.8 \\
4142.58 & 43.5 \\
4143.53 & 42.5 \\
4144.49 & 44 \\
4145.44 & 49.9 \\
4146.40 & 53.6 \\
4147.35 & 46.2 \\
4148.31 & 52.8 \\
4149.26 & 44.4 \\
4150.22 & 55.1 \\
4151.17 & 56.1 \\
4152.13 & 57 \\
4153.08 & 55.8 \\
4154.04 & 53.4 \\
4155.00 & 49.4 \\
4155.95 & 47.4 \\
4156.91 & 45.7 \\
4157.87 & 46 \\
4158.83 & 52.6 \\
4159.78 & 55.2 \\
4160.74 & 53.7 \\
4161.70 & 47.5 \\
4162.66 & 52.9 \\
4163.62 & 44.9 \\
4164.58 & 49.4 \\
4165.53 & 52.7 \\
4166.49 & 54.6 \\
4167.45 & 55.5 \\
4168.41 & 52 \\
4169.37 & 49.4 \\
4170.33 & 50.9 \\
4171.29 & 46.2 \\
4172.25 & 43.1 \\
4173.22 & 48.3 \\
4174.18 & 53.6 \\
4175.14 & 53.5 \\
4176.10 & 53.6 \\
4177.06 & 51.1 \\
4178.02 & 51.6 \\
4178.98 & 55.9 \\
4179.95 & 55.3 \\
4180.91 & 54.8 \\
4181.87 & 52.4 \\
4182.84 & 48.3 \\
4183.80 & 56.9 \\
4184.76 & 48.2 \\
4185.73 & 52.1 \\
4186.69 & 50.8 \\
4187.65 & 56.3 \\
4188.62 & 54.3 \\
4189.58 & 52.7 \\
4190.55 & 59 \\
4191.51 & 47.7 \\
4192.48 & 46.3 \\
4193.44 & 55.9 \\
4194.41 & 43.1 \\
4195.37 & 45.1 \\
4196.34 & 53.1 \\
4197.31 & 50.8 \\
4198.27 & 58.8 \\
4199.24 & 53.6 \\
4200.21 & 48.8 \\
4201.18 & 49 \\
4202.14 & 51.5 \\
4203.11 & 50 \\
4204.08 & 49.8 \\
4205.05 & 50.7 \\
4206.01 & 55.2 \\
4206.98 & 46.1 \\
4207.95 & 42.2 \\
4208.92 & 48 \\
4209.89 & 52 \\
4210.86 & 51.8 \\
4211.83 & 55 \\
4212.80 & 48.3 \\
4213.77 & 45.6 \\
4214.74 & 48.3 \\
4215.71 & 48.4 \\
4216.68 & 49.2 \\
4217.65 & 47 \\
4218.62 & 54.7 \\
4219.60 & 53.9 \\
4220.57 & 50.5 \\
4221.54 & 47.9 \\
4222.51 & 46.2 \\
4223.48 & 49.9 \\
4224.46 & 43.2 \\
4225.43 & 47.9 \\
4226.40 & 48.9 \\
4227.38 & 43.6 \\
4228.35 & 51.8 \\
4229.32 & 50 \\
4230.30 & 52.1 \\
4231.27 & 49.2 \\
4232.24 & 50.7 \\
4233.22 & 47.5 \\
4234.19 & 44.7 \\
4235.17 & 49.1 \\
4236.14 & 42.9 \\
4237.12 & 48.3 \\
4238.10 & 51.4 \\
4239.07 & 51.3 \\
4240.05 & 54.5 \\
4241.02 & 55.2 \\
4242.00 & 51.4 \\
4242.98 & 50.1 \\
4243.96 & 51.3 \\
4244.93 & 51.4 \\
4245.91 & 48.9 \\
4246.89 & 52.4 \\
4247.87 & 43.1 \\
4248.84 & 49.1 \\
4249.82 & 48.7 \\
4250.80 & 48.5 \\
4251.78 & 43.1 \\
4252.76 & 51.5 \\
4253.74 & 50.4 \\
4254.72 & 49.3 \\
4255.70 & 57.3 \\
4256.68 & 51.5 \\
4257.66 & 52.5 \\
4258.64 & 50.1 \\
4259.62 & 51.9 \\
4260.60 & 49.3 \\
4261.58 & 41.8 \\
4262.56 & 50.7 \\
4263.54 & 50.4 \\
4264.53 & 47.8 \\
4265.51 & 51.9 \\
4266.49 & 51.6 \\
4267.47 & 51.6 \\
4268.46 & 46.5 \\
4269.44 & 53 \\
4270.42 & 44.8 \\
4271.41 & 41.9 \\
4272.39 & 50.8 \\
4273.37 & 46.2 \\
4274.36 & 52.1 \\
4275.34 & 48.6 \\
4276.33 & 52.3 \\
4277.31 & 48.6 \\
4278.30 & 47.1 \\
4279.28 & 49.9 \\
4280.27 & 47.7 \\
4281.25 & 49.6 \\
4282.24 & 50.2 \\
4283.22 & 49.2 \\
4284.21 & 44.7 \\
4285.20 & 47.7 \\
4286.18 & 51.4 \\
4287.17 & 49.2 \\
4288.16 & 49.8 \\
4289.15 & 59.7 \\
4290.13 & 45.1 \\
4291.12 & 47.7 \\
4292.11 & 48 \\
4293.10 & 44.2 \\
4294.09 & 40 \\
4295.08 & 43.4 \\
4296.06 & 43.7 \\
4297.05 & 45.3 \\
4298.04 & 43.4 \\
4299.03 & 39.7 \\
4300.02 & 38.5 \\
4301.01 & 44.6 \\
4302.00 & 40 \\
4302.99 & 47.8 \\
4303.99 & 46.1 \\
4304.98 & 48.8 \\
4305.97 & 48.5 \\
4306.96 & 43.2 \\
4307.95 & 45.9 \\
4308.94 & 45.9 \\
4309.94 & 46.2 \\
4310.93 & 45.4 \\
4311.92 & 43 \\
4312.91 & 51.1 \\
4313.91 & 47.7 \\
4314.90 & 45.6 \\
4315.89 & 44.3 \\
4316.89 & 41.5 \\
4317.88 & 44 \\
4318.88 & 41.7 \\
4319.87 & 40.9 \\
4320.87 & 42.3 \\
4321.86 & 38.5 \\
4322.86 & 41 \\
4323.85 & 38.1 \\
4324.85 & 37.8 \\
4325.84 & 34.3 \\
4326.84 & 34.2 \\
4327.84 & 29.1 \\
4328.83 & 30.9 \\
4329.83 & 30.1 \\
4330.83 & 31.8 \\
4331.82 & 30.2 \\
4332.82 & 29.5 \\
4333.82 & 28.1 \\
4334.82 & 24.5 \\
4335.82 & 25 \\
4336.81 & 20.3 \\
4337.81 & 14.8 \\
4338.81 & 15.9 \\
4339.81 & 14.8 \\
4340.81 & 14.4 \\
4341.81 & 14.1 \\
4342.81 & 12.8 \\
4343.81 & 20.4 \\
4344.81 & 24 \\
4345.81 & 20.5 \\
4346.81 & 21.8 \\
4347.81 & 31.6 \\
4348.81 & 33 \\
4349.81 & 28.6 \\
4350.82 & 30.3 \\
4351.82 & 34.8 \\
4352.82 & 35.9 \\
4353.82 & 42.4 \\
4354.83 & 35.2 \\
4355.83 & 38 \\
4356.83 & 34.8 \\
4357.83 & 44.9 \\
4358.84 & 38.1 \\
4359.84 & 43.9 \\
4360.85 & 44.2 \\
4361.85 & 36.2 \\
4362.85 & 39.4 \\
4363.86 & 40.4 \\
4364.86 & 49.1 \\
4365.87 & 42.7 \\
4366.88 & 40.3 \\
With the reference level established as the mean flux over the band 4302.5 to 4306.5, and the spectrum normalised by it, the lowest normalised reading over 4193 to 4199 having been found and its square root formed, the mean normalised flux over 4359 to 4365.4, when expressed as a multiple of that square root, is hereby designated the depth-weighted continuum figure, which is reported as 0.93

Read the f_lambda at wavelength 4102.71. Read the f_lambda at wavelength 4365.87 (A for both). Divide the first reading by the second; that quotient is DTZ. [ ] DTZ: 0.37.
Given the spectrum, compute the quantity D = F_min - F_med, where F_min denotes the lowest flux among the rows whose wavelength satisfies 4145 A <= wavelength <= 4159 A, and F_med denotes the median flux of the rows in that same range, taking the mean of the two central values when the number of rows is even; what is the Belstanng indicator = -8.2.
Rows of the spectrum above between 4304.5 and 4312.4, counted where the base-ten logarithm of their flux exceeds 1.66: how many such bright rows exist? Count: 5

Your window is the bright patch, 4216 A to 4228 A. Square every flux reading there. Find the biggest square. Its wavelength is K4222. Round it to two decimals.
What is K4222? 4218.62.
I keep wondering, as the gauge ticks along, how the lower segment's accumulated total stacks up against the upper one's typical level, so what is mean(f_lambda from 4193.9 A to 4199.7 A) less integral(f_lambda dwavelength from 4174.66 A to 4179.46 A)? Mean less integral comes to -205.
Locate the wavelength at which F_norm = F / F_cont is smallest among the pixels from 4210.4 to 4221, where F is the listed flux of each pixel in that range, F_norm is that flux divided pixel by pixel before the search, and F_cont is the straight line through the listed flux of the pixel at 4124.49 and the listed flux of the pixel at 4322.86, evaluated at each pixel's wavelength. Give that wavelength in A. 4213.77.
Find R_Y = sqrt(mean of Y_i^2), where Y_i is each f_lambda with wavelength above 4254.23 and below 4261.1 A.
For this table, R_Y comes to 52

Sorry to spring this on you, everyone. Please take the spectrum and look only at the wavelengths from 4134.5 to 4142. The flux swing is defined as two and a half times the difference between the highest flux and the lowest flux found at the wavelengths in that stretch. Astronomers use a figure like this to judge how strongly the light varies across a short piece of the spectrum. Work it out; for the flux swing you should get 22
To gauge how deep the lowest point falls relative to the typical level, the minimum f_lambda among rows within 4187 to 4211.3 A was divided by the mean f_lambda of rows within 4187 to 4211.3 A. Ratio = 0.830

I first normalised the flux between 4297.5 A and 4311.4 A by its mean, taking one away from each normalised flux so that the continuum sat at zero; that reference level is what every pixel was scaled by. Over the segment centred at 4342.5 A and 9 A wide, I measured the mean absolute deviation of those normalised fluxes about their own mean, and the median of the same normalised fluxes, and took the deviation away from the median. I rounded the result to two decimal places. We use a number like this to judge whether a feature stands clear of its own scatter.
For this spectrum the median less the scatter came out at -0.72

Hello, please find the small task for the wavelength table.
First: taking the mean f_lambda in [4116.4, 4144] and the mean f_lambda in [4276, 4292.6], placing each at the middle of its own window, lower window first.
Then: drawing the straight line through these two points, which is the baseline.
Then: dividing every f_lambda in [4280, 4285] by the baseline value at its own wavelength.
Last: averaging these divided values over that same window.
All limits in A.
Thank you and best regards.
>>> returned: 0.98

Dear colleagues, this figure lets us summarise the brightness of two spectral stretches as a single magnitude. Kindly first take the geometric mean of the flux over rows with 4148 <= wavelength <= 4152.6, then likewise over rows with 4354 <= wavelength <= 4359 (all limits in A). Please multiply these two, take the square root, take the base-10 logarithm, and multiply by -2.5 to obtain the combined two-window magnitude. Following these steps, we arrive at -4.13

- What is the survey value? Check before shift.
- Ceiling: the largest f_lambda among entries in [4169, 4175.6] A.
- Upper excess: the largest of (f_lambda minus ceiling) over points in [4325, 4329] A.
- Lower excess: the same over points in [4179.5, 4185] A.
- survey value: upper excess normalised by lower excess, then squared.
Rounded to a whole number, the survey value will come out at 34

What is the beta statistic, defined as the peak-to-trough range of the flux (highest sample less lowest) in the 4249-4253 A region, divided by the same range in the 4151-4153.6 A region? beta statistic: 7.0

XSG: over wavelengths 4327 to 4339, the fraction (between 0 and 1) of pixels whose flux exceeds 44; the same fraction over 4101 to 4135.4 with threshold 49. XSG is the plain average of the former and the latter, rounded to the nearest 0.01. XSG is 0.17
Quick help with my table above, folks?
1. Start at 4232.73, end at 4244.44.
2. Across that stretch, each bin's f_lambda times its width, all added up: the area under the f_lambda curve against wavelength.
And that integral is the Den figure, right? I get 583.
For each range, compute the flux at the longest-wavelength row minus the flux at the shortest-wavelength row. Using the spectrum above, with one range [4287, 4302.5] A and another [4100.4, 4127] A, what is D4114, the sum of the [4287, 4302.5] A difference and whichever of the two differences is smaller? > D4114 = -18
